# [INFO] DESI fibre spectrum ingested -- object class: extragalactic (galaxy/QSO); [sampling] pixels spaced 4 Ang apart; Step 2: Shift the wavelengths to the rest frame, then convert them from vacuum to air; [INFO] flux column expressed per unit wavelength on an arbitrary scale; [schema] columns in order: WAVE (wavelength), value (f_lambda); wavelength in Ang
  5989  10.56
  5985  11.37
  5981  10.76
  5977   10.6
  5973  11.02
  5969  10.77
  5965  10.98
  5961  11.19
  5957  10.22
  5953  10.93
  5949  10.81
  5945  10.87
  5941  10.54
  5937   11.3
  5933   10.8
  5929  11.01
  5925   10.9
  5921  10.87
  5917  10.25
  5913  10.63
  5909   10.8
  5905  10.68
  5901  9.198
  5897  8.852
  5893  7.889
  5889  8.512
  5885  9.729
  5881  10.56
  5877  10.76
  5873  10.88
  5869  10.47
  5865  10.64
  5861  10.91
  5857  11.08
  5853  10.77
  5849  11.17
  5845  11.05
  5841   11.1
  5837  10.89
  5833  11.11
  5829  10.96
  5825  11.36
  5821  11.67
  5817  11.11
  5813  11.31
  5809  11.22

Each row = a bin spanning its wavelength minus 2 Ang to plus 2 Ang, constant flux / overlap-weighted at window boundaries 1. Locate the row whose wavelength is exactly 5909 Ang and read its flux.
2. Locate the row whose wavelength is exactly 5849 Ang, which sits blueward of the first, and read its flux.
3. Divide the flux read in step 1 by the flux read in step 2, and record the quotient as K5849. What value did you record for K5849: 0.97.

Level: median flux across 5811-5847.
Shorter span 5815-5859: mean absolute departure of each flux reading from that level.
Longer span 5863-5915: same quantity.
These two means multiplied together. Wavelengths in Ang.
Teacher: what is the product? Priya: 0.17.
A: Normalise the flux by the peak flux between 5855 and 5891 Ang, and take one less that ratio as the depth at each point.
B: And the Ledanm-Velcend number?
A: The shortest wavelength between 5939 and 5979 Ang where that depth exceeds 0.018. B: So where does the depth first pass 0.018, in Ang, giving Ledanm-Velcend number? 5941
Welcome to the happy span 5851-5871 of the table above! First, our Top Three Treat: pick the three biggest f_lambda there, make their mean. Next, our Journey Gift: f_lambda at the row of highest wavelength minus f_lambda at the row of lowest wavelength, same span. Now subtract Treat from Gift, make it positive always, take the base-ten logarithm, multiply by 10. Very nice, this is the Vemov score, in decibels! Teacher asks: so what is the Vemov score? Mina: 10.50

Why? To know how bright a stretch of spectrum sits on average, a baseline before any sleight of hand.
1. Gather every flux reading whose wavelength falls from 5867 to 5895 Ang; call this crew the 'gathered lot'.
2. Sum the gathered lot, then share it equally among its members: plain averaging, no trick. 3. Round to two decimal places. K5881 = 9.83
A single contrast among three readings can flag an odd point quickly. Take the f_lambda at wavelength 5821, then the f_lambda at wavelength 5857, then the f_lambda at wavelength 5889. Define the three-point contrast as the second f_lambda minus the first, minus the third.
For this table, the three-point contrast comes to -9.1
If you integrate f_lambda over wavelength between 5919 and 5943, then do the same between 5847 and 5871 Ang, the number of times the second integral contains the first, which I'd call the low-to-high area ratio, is 0.99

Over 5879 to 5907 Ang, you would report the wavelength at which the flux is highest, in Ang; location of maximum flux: 5905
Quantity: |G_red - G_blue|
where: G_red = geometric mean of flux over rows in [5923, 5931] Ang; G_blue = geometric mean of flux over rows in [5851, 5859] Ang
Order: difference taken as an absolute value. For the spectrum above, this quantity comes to 0.0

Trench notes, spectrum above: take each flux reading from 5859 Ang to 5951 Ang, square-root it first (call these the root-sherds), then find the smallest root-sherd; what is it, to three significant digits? 2.81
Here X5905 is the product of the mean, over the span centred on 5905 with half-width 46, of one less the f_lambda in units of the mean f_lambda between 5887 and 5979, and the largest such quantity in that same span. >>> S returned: 0.0018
